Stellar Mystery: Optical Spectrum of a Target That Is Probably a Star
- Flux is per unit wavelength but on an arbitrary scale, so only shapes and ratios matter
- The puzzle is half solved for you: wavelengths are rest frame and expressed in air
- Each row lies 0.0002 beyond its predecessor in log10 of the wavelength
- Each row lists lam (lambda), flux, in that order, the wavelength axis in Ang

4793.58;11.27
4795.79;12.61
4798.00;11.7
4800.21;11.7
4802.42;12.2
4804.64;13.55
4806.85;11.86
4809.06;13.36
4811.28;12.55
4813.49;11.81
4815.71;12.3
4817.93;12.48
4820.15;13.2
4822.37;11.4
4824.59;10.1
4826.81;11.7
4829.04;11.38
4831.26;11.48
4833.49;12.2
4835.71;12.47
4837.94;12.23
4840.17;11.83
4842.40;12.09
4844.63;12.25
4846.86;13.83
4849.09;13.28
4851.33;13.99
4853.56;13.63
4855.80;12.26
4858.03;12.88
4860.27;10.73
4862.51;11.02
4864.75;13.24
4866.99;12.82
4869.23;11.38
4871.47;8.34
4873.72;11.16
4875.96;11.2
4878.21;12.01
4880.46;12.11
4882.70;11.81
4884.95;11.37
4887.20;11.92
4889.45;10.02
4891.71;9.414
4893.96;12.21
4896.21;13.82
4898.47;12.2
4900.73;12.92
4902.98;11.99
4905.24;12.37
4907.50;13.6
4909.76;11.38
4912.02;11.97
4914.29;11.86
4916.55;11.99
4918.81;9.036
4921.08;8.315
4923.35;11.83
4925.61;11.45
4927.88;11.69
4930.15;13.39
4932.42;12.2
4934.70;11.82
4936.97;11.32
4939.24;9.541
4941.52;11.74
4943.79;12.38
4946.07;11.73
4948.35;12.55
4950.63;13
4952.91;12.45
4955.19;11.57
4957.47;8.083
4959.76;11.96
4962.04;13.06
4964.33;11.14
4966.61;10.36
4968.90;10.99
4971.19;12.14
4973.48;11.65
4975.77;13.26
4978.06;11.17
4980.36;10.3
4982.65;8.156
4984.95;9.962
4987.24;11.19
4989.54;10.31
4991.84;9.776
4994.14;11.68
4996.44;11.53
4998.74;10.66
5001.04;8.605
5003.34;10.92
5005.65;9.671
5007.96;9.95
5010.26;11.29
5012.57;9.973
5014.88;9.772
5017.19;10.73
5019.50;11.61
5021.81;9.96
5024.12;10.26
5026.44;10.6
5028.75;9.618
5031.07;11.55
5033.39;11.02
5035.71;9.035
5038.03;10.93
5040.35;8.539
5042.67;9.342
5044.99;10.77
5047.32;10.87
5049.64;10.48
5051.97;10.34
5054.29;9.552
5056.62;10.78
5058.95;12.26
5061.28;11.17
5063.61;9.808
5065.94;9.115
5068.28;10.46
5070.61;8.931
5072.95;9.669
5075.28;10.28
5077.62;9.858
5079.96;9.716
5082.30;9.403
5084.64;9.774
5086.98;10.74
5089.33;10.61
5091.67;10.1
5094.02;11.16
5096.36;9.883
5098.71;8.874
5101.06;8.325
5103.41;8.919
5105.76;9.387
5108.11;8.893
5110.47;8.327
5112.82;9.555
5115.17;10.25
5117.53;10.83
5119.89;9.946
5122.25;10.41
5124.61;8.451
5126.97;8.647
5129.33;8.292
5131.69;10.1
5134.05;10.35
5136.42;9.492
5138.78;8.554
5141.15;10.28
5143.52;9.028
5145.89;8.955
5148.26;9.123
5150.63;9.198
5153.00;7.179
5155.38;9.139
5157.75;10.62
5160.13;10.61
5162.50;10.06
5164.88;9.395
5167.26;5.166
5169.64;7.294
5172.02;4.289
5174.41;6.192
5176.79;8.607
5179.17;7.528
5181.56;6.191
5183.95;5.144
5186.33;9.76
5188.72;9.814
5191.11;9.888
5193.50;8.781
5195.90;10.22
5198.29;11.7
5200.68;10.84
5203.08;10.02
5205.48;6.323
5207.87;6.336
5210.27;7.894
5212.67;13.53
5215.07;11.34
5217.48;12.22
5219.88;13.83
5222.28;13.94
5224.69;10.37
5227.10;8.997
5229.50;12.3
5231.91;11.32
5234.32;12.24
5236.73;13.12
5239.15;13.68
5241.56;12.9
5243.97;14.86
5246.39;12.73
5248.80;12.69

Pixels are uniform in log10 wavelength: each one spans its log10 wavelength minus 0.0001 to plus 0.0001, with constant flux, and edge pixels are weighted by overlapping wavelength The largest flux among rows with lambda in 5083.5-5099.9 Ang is 11.16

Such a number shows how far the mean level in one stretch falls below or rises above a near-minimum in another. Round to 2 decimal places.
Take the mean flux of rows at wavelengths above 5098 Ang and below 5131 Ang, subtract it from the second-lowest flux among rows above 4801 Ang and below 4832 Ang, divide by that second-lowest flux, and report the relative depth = 0.19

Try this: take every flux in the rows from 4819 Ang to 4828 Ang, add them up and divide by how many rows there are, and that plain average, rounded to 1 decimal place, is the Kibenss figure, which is 11.6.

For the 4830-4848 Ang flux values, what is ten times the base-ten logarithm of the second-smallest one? 10.7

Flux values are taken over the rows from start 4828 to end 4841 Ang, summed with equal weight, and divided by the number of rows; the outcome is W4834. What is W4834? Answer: 11.9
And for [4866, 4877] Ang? 11.0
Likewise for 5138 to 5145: 9.3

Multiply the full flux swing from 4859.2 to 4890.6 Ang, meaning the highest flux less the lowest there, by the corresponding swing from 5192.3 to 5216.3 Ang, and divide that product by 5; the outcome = 7.06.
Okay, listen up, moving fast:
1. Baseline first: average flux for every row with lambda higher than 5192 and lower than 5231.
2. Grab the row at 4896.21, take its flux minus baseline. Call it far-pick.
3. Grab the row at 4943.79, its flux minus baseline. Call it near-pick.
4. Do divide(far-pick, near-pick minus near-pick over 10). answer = 2.0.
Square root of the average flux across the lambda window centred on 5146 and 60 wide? 3.0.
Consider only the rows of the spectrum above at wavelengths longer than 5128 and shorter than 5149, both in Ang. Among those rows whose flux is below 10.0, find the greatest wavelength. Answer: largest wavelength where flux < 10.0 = 5148.26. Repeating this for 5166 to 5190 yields 5188.72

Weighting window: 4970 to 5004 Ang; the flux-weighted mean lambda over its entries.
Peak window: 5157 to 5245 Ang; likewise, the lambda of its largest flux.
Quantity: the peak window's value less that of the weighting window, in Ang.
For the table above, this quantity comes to 257.2 Ang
